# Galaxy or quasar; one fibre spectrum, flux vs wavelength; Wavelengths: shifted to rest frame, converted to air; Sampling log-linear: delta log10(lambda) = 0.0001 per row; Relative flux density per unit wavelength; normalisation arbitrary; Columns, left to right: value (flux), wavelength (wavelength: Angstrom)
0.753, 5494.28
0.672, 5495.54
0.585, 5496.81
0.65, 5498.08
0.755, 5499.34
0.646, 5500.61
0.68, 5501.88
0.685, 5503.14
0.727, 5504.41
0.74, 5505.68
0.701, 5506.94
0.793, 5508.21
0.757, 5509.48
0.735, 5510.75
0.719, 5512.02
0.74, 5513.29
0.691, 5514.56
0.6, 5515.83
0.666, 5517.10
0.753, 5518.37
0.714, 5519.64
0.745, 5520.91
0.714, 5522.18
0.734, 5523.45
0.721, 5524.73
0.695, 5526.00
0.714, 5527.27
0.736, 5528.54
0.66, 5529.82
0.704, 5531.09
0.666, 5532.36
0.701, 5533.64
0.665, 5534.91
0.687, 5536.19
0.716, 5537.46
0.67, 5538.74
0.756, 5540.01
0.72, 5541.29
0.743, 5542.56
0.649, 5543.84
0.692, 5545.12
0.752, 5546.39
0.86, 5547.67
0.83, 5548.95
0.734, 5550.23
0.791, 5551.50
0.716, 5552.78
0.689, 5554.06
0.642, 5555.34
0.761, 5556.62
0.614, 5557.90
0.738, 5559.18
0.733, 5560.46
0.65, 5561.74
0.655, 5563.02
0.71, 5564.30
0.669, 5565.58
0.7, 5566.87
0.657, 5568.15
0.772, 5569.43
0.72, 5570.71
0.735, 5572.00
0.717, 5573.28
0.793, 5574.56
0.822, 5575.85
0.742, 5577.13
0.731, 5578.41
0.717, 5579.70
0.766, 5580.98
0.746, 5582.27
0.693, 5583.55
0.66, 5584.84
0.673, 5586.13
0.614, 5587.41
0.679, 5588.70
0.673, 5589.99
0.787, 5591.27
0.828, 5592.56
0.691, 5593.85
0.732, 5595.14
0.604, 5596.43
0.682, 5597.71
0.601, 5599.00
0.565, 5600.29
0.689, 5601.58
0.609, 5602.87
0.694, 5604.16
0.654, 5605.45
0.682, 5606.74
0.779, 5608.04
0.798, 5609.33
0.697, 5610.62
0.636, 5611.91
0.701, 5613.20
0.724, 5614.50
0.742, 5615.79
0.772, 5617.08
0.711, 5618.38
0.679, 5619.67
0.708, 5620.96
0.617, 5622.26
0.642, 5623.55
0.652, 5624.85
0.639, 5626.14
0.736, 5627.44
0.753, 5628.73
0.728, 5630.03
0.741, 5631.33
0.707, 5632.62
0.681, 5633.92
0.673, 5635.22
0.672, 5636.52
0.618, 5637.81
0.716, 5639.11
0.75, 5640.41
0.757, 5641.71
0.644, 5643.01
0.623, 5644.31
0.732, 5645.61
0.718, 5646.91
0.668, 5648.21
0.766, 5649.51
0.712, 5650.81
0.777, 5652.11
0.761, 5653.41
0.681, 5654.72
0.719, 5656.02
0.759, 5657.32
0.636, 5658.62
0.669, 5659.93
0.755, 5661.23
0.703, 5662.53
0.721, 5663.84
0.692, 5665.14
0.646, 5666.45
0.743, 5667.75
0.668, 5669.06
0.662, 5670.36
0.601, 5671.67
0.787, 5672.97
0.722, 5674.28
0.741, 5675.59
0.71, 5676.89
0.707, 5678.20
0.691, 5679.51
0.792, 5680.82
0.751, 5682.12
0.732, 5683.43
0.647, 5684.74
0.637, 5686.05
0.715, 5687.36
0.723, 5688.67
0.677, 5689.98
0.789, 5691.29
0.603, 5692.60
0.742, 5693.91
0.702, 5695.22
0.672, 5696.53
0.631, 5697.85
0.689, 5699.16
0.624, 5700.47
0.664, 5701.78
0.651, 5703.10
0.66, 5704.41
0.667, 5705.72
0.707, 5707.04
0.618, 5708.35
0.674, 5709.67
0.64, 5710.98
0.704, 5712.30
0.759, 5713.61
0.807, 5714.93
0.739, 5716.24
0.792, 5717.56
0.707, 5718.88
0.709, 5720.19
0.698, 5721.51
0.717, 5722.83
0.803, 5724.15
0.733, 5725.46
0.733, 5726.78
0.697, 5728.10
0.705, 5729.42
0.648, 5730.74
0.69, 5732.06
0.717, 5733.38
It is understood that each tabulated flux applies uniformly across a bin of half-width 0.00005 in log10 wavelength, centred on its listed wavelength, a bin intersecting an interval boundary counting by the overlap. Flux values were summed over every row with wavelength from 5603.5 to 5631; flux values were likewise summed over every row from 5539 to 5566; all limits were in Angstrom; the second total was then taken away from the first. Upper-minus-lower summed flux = -0.4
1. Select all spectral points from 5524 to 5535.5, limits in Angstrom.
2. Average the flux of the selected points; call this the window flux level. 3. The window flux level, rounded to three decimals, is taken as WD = 0.696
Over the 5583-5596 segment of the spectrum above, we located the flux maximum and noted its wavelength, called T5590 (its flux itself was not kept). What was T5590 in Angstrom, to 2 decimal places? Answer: 5592.56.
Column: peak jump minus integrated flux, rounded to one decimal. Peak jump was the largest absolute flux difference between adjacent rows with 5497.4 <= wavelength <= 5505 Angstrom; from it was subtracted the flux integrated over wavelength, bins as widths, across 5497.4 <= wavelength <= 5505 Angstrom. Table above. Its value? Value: -5.1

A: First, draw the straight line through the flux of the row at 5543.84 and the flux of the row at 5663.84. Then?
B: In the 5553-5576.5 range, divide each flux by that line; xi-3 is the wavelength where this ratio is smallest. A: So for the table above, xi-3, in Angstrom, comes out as 5557.90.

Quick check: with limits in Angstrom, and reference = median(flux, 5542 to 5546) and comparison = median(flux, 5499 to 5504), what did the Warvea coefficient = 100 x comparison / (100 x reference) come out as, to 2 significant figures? 0.99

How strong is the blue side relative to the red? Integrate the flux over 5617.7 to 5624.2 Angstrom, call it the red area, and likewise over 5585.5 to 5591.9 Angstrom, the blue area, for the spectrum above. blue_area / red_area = 1.01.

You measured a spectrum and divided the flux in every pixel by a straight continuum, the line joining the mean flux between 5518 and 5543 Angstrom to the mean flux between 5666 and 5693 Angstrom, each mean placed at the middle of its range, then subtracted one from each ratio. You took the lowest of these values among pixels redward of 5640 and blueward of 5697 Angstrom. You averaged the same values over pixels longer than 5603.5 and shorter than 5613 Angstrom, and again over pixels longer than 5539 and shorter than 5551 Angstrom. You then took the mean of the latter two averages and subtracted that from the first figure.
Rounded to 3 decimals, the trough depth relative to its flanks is -0.171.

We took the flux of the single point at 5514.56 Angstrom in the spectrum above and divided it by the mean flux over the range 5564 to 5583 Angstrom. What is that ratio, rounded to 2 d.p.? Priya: 0.94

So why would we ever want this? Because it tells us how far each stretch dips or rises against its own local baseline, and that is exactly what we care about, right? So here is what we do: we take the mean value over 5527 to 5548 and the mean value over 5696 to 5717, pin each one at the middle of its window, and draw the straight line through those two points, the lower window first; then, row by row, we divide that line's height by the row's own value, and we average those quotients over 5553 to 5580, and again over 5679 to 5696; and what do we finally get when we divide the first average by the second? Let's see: 1.02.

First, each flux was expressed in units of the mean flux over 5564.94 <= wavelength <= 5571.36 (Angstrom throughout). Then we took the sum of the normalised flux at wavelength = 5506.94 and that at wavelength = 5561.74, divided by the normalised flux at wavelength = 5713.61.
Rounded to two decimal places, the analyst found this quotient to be 1.78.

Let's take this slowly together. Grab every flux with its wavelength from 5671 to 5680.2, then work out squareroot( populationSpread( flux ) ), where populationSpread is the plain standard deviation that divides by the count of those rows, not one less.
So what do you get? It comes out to 0.23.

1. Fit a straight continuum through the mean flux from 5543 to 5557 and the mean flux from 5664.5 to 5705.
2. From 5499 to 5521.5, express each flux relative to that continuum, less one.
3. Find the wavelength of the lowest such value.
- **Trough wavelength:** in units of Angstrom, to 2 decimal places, 5515.83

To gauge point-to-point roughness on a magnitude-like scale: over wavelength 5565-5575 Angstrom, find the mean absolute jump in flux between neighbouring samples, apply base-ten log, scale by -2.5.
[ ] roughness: 3.25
